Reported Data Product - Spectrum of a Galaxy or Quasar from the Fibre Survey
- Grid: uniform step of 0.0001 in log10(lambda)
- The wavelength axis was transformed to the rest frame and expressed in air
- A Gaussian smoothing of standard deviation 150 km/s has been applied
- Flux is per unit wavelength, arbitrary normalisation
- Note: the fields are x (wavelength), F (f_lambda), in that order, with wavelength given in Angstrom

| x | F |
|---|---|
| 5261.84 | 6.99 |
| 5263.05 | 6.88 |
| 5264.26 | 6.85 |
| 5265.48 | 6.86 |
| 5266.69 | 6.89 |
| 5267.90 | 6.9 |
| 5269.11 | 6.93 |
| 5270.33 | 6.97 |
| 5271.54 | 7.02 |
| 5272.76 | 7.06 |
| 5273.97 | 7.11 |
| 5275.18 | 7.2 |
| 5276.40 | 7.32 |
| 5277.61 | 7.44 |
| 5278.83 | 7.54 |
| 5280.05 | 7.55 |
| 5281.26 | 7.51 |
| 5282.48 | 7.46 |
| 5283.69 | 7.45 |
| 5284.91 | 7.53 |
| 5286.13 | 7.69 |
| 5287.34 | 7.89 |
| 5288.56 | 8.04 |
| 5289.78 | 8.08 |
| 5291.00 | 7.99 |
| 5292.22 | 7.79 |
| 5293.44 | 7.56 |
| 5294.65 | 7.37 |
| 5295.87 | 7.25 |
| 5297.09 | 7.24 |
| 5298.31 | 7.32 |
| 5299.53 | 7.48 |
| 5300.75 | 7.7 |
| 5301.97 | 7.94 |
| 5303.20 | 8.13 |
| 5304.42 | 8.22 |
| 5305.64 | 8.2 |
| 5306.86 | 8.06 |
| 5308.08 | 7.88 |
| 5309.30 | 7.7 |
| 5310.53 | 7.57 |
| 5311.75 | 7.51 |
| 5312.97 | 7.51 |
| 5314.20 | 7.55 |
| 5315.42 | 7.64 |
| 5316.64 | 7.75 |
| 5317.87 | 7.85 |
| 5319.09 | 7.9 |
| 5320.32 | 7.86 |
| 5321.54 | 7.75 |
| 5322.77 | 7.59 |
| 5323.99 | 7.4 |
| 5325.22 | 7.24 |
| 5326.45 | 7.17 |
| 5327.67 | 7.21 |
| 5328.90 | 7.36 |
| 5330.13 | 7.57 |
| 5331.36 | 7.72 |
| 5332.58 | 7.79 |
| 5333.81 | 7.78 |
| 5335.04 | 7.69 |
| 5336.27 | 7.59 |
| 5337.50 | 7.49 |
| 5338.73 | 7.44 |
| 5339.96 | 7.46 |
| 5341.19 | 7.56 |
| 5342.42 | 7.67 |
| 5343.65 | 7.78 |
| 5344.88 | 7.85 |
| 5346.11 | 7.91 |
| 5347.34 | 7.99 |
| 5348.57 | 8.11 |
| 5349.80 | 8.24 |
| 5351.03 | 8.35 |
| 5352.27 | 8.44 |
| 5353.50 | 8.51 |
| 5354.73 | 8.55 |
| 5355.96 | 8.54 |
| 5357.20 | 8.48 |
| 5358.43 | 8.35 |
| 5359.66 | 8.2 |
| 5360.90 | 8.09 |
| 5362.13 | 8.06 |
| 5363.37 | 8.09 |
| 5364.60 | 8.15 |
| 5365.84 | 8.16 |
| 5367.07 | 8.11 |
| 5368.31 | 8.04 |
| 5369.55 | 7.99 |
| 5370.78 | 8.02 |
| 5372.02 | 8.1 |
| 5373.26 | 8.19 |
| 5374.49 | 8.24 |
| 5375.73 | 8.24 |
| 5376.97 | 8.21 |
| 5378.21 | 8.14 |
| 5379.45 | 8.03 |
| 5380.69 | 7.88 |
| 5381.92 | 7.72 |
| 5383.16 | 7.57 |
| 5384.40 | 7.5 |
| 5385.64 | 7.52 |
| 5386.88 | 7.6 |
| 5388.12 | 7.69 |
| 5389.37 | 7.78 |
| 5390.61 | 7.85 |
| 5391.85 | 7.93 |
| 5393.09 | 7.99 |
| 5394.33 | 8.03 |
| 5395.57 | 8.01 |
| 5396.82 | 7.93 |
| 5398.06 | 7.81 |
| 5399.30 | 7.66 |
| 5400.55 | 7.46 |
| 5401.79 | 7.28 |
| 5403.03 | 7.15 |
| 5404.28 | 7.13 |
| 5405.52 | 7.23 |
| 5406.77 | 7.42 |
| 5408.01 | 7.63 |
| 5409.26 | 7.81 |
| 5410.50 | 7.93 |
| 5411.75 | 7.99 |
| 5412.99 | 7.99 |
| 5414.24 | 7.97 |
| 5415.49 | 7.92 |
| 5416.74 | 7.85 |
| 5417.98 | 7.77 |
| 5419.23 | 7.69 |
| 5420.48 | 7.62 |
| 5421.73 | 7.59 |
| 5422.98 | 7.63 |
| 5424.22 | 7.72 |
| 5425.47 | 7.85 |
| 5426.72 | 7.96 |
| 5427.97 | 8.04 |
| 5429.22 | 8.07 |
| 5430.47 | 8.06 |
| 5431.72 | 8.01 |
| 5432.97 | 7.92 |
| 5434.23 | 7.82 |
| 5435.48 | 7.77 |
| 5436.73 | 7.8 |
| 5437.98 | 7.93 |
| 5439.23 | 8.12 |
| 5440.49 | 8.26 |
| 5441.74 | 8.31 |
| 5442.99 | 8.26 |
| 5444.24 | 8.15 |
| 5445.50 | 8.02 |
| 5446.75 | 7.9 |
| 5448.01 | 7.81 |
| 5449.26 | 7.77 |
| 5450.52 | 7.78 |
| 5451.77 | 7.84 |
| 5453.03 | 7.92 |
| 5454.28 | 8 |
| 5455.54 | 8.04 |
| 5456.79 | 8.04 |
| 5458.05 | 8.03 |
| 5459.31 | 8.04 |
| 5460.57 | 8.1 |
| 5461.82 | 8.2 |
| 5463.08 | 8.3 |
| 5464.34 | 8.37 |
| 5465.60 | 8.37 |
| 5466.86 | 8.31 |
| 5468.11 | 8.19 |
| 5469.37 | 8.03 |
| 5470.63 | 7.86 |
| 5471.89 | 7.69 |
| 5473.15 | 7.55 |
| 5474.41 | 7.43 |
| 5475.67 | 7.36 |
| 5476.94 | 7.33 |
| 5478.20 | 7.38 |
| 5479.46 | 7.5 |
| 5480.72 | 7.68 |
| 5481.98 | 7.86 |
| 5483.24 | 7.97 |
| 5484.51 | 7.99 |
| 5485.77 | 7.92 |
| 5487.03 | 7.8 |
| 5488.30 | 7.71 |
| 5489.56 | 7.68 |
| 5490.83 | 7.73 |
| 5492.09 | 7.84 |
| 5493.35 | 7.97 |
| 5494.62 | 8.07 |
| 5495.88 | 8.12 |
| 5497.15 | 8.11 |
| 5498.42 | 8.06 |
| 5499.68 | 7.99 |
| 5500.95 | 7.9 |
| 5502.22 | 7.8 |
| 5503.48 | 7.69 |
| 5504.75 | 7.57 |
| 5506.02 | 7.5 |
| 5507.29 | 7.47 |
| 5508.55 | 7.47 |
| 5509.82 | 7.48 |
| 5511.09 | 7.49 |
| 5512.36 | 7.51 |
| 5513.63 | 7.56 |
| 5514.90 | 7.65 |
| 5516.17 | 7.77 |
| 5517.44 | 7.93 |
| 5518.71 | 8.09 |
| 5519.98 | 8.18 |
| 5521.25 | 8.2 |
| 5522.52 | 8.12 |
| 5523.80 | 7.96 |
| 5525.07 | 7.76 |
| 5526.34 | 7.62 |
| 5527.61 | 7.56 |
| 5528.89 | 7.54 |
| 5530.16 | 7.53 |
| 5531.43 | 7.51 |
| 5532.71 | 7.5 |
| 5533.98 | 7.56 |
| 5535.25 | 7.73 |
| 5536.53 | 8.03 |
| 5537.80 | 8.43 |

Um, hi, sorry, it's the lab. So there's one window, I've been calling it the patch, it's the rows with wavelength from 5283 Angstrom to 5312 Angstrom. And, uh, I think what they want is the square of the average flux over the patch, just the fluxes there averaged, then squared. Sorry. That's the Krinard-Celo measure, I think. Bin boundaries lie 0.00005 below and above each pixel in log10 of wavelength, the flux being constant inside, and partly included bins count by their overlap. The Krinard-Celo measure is 59.8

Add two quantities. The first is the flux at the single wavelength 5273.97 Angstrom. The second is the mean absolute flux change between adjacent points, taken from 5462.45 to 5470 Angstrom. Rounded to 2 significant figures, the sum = 7.2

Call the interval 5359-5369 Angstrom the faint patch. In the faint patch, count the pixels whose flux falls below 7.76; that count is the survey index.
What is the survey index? 0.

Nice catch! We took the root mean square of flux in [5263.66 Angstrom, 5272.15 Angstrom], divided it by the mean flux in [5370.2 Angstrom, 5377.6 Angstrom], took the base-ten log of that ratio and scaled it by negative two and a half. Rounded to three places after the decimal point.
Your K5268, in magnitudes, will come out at 0.180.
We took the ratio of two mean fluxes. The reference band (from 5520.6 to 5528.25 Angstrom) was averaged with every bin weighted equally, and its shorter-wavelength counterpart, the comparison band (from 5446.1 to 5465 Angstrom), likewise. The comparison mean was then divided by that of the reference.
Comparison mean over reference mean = 1.02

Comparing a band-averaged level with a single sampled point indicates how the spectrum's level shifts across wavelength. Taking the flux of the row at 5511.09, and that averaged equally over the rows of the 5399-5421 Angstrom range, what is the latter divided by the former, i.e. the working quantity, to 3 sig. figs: 1.02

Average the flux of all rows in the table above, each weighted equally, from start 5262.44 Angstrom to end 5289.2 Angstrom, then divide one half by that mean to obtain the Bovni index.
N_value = 0.0687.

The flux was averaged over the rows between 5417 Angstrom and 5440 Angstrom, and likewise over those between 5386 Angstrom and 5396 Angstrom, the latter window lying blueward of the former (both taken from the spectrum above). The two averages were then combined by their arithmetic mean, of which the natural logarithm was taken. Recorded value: 2.061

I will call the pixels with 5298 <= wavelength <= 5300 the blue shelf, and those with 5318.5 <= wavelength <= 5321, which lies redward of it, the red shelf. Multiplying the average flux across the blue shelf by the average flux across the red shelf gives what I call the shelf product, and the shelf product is 58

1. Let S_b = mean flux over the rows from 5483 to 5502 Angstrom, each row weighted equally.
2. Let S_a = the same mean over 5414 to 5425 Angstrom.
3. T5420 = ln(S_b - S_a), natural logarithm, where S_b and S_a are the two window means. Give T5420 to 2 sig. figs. -1.8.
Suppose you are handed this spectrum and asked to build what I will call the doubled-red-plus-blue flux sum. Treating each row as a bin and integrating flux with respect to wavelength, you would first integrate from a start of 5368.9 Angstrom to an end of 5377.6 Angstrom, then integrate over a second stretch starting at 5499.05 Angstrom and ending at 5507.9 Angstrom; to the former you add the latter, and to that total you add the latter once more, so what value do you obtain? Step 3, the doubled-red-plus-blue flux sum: 207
